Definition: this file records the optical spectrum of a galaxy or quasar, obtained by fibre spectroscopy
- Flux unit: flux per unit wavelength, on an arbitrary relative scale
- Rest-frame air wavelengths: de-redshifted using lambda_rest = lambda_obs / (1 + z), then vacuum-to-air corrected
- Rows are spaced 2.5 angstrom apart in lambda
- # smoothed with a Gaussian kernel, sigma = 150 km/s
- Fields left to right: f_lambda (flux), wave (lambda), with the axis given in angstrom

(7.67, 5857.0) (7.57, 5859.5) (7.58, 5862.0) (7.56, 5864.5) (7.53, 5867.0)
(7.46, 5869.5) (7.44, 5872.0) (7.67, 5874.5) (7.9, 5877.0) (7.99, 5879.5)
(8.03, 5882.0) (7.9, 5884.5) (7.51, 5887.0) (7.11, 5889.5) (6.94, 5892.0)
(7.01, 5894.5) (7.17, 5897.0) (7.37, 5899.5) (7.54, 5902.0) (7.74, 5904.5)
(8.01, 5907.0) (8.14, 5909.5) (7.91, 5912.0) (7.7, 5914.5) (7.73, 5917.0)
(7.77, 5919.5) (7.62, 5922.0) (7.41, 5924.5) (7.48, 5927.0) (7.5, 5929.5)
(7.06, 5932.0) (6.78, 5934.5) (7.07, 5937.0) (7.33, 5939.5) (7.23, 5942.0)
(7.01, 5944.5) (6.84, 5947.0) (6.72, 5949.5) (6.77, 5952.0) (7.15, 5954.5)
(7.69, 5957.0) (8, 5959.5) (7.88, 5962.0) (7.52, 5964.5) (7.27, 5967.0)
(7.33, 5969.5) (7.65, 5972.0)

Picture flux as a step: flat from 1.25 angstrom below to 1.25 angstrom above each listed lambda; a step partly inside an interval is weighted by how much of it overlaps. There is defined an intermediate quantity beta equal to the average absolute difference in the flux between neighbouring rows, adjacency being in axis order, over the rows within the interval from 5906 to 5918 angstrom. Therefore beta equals 0.15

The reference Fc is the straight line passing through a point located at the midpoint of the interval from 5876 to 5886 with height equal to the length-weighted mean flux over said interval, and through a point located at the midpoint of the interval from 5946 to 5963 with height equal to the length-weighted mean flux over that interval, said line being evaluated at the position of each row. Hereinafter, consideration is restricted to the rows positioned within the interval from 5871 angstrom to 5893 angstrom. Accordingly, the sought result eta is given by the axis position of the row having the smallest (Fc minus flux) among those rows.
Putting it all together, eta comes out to 5882.0 angstrom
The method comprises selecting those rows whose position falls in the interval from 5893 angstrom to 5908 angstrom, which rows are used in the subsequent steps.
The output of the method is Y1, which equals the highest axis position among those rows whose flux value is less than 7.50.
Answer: 5899.5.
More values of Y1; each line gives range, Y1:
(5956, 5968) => 5967.0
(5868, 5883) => 5872.0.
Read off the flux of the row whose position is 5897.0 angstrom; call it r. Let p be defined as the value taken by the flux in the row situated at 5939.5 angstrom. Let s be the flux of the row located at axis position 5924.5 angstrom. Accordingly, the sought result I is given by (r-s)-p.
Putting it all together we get -7.6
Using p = 7.33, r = 7.17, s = 7.41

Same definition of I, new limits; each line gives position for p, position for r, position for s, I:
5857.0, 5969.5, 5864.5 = -7.9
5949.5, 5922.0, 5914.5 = -6.8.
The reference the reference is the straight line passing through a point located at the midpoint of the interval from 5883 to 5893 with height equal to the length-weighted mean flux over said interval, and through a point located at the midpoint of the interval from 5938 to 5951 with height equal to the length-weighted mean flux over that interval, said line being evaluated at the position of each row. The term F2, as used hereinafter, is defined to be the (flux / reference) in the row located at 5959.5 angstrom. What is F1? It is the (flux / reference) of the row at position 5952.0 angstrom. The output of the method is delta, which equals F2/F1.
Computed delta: 1.19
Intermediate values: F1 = 0.97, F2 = 1.16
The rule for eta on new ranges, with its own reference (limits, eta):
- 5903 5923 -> 5909.5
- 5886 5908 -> 5907.0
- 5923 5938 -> 5929.5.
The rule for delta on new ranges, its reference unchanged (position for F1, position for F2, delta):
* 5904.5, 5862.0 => 0.94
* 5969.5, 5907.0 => 1.03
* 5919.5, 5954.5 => 0.95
